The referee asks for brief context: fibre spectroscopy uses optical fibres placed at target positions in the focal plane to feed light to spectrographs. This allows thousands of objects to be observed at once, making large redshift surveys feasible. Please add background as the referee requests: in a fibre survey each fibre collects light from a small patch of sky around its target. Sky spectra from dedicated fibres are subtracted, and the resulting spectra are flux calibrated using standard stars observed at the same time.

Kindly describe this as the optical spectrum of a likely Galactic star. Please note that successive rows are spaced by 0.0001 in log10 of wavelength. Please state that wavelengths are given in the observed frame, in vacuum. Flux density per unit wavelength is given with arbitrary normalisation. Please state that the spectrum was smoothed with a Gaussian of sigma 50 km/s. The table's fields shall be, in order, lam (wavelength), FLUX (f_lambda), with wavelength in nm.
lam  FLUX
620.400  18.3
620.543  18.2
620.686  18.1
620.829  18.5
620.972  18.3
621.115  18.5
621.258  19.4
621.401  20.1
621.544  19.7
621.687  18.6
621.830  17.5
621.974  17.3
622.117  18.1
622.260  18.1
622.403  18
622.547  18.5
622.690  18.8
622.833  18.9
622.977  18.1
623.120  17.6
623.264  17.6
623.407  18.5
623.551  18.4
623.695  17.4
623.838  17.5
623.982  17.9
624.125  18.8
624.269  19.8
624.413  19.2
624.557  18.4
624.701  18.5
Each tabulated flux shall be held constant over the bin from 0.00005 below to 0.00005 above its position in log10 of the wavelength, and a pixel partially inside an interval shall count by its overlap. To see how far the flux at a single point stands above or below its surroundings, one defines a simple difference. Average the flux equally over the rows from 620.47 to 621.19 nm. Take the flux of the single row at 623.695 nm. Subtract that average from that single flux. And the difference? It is -0.92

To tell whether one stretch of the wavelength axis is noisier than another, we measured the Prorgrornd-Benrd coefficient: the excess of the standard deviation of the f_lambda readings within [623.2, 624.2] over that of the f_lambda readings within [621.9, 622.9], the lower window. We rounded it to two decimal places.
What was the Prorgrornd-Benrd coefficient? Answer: 0.00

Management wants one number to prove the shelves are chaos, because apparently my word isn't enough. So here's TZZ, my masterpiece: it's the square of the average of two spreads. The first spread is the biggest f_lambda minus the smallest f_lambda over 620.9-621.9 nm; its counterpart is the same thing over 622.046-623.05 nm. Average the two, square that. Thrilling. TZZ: 3.1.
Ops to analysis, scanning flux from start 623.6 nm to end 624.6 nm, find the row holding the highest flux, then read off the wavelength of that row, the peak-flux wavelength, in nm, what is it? 624.269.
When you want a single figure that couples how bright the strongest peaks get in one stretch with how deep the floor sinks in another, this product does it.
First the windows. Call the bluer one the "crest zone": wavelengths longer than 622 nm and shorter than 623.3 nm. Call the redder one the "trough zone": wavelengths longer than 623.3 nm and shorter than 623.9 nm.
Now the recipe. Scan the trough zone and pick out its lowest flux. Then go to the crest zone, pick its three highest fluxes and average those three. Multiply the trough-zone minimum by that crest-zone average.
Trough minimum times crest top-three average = 326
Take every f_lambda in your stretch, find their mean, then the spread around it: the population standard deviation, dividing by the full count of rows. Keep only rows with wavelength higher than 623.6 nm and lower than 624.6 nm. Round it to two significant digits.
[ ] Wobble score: 0.83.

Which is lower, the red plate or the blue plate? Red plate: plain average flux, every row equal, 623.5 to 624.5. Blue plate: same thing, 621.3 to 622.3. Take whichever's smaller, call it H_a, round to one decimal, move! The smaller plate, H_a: 18.4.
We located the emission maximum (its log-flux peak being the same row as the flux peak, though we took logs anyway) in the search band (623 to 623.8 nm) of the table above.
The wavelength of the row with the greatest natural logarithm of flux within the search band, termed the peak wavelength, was 623.407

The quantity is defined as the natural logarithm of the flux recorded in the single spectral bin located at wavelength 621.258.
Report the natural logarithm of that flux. 2.97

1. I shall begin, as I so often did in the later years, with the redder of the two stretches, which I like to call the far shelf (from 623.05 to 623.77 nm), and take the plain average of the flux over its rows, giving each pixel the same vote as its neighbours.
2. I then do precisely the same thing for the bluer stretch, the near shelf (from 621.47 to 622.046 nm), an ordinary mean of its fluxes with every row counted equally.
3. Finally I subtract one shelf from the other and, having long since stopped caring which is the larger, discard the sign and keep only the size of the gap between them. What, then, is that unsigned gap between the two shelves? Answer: 0.38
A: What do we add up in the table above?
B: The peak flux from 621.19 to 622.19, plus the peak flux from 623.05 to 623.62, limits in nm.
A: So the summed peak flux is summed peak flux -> 38.6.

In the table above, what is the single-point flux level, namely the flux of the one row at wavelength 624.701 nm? 18.5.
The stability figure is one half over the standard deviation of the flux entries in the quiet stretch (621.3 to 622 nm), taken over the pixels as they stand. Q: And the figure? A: 0.4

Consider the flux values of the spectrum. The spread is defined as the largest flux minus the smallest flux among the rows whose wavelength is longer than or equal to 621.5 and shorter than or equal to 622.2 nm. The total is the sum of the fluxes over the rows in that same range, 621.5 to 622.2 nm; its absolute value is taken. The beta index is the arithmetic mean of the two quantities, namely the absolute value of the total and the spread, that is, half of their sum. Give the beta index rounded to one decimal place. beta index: 46.8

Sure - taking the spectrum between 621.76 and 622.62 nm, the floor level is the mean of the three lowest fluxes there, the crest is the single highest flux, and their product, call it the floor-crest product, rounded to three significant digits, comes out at 326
